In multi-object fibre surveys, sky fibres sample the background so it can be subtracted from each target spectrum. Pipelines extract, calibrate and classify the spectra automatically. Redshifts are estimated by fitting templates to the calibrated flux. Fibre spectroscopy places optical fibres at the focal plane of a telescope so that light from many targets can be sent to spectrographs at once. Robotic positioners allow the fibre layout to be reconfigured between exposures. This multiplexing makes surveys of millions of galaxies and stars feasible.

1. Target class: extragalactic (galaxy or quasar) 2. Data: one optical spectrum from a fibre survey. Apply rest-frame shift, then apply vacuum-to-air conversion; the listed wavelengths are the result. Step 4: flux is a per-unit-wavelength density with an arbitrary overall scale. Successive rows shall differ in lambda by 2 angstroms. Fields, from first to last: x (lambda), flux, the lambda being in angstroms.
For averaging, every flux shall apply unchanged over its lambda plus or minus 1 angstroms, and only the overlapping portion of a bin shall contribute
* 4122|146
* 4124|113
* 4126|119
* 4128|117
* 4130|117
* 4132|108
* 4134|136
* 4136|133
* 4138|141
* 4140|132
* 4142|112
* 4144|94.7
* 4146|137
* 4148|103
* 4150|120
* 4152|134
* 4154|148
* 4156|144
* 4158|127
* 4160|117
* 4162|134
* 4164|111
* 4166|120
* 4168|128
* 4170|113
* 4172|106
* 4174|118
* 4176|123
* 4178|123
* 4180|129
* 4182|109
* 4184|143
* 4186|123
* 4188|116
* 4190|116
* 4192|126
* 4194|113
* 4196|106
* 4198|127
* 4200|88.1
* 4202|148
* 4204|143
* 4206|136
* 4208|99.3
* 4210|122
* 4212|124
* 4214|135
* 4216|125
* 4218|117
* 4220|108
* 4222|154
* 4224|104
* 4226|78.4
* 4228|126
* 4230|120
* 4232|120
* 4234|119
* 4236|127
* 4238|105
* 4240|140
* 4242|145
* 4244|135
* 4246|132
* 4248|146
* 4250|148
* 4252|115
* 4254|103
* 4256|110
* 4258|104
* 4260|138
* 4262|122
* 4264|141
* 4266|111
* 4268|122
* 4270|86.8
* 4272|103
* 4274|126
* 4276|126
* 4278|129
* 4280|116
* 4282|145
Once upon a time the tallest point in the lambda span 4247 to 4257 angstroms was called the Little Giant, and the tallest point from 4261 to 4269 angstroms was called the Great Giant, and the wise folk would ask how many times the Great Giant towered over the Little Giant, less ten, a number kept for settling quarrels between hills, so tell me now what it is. -9.05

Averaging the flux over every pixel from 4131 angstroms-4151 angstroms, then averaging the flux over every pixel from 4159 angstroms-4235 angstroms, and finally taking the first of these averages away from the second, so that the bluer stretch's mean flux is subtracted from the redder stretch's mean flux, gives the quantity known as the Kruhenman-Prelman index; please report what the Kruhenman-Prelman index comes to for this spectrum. -1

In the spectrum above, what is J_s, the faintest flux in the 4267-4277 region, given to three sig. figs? 86.8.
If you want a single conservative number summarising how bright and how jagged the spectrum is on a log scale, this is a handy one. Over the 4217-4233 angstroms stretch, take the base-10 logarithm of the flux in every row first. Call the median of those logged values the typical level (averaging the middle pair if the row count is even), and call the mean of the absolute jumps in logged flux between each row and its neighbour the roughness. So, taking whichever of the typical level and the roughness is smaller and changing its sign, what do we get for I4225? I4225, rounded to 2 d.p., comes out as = -0.10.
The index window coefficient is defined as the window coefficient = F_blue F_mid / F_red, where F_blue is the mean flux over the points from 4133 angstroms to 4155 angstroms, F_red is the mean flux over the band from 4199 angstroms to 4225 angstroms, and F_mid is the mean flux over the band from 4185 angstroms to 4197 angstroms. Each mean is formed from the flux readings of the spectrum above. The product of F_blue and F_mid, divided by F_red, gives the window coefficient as 120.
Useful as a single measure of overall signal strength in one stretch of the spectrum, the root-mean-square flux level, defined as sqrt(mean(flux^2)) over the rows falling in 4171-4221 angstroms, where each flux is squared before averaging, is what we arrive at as 122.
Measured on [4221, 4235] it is 119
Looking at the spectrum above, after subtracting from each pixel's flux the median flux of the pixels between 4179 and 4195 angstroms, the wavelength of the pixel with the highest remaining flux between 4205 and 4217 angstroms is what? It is 4206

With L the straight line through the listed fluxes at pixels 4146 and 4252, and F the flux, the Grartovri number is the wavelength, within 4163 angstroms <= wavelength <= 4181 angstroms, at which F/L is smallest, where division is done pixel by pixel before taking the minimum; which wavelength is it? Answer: 4172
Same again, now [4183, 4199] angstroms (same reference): 4196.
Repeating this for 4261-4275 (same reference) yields 4270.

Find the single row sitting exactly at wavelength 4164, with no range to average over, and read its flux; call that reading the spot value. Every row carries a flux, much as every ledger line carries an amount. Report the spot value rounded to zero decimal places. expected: 111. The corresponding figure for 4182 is 109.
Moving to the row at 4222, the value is 154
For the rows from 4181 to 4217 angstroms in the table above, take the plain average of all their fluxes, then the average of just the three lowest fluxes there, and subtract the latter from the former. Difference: 24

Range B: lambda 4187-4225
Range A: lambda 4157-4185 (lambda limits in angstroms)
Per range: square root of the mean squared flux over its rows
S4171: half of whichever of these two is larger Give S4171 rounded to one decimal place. 61.3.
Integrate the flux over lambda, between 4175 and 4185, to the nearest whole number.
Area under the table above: 1254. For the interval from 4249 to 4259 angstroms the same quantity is 1160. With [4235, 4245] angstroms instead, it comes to 1304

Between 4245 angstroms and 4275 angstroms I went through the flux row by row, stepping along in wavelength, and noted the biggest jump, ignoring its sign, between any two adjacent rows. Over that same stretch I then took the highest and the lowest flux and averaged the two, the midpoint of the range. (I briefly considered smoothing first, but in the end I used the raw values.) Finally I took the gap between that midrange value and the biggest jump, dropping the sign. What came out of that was 82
